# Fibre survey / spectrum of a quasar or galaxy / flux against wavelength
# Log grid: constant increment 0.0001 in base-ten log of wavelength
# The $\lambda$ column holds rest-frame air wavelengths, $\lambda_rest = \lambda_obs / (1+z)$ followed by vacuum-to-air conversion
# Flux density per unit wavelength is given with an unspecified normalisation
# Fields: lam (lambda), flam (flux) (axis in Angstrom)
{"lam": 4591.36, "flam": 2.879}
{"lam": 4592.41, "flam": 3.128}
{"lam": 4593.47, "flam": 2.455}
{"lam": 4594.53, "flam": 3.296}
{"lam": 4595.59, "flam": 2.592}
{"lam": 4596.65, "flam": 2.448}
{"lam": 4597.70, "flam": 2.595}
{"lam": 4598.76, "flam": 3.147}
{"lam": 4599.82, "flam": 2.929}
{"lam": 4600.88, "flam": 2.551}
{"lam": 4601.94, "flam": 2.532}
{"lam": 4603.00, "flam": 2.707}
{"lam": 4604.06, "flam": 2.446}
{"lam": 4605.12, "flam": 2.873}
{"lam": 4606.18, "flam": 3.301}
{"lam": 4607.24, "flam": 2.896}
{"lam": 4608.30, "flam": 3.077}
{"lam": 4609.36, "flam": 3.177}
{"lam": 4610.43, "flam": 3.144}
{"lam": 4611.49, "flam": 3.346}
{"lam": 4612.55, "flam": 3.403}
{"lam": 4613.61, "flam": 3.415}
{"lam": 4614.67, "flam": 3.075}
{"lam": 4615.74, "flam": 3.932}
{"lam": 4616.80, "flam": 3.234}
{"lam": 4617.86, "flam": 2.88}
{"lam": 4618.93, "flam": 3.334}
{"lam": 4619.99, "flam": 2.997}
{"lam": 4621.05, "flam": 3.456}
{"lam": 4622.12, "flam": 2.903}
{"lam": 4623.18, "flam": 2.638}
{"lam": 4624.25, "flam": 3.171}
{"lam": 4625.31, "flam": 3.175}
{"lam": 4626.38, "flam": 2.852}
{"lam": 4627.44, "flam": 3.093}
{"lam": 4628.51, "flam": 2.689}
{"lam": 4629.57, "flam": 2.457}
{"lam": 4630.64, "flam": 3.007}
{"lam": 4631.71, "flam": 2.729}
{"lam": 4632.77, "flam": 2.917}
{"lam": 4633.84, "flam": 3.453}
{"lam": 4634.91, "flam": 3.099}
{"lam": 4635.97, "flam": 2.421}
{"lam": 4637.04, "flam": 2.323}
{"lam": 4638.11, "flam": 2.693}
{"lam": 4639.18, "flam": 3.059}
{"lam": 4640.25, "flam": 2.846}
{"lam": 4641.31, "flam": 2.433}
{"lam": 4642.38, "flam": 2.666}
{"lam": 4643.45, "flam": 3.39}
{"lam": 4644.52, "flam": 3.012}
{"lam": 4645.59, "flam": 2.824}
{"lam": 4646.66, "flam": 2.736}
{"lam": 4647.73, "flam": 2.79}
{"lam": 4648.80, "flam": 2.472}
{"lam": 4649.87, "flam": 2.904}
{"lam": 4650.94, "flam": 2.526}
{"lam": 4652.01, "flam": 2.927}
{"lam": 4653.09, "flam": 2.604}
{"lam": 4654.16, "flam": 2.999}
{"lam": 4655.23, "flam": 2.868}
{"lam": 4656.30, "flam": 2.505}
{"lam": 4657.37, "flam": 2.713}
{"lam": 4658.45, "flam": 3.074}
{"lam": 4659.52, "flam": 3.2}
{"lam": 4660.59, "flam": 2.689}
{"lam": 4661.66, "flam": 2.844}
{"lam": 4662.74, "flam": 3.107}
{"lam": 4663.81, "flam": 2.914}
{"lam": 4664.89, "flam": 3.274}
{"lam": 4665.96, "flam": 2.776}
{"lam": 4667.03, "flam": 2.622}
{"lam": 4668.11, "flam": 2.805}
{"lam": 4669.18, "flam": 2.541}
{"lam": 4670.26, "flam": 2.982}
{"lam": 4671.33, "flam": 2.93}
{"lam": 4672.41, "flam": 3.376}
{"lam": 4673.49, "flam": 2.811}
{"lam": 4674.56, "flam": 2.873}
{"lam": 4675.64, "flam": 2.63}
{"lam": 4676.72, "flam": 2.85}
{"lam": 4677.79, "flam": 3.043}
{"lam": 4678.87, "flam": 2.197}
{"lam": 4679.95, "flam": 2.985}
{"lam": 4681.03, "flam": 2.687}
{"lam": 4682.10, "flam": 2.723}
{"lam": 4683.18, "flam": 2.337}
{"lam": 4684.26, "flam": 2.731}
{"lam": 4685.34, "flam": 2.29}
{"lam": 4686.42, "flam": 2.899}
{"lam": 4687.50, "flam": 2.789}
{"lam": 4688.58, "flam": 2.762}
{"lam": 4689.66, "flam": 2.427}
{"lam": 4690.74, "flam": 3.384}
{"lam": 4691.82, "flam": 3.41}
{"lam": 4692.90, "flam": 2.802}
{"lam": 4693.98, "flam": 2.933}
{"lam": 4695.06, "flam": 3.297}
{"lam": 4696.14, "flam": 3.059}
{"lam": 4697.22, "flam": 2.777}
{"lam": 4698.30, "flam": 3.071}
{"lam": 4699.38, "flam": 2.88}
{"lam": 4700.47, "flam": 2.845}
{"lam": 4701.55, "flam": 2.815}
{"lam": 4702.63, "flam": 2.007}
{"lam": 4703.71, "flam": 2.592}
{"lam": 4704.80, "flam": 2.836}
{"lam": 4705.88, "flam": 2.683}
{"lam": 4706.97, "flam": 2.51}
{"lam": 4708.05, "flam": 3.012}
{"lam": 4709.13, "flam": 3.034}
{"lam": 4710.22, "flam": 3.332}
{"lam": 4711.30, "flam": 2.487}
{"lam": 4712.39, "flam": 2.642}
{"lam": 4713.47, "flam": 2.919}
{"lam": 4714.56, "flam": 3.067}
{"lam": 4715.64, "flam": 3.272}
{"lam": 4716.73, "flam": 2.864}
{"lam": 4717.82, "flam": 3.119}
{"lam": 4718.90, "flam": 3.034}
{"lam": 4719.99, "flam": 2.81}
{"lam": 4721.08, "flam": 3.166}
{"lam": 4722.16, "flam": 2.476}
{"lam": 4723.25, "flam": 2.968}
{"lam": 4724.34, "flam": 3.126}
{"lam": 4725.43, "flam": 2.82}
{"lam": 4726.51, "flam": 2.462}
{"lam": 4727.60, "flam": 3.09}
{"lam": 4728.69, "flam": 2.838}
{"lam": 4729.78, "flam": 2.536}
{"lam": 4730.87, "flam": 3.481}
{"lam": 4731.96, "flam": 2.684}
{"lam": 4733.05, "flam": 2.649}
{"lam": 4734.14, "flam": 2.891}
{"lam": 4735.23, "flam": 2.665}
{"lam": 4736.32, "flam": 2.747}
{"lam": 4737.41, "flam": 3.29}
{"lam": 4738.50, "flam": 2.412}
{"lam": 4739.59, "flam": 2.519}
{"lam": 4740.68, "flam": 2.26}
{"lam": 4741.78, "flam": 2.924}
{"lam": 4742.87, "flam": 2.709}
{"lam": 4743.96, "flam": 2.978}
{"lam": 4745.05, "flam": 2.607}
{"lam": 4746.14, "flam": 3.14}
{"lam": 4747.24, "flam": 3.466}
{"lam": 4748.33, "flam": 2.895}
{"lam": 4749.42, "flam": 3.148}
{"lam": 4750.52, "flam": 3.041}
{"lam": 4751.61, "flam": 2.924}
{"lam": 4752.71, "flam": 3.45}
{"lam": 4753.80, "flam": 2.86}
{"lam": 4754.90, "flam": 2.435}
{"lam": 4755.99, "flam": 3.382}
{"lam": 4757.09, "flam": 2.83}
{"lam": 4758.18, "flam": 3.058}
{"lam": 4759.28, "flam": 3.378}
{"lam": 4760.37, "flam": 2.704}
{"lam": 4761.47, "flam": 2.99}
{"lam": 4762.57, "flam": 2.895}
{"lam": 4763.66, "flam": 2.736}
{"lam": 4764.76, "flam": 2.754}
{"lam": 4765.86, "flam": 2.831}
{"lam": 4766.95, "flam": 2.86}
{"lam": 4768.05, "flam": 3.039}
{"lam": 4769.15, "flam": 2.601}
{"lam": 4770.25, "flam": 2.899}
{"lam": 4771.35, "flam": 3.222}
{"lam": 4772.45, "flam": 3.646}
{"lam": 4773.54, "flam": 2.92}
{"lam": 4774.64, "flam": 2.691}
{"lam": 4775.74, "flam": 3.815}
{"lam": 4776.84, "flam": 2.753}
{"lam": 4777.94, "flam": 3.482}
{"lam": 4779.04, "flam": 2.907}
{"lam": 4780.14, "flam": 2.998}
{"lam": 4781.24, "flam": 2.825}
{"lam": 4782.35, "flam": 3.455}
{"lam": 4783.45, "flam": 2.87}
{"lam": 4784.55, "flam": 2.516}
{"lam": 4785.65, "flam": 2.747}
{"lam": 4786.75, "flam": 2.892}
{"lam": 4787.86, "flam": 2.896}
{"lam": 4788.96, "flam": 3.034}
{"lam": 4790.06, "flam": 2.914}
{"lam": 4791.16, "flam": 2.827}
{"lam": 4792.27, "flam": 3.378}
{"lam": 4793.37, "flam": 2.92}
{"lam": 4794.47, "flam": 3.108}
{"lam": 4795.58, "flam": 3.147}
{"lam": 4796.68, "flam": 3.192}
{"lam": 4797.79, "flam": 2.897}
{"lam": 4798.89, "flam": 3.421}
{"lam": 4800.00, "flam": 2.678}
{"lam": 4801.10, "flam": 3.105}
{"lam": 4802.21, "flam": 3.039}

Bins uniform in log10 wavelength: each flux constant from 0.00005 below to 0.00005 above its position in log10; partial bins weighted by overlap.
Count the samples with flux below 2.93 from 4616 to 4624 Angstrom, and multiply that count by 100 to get 300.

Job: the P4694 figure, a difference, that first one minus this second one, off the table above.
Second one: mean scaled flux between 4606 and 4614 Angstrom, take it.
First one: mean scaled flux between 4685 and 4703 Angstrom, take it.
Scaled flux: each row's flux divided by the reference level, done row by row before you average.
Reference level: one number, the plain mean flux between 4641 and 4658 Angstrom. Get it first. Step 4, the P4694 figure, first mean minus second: -0.13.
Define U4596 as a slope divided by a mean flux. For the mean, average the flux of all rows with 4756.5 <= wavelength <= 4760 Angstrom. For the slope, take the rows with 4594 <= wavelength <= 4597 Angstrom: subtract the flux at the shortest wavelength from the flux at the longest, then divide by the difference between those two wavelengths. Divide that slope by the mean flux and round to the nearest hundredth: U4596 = -0.13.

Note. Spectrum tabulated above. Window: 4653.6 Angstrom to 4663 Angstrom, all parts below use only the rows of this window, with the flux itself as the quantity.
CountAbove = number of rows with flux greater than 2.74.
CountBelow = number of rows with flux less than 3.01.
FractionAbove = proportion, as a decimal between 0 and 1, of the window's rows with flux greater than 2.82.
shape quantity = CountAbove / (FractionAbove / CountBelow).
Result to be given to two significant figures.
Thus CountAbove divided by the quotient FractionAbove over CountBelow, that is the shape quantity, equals 54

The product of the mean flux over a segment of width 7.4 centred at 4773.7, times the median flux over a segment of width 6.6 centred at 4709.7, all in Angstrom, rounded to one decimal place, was 8.9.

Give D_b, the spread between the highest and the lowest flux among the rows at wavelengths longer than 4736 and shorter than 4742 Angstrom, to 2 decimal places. 1.03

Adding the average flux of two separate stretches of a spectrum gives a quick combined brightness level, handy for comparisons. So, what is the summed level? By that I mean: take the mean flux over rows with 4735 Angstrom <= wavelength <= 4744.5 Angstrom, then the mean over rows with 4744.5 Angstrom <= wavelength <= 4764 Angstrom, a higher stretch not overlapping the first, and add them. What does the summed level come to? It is 5.72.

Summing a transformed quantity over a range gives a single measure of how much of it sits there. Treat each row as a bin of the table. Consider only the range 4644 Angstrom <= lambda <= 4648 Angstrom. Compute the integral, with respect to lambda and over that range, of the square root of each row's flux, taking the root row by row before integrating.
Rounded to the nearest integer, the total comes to 7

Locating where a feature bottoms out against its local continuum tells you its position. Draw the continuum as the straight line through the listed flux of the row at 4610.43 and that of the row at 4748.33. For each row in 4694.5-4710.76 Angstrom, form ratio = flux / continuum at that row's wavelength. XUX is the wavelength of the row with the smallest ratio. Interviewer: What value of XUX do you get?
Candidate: 4702.63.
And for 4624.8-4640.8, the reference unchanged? 4637.04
